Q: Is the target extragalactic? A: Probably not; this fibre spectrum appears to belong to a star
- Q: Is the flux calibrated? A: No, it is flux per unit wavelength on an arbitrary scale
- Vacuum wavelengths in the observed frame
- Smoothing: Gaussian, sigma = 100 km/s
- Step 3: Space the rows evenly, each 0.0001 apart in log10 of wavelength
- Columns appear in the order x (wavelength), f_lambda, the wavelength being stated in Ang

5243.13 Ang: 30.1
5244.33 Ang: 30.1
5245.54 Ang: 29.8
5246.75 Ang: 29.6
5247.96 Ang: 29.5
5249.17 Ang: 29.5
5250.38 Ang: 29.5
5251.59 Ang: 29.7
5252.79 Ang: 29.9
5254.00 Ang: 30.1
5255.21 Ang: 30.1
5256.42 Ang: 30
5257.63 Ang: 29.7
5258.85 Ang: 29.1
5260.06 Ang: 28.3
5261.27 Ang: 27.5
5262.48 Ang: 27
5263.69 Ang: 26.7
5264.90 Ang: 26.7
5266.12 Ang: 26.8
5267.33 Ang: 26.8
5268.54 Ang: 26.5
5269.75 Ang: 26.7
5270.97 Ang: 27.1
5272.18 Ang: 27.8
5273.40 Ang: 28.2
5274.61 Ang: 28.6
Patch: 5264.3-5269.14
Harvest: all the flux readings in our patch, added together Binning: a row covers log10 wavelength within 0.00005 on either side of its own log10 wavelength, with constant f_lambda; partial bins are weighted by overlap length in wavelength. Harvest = 107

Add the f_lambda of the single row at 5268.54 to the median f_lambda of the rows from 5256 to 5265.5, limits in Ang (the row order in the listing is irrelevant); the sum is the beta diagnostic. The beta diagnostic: 54.4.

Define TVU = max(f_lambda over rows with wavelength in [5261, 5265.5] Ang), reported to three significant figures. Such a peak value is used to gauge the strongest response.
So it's 27.5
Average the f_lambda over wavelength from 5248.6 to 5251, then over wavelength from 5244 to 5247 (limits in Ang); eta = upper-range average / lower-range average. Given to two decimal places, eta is 0.99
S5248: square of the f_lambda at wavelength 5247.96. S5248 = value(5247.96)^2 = 870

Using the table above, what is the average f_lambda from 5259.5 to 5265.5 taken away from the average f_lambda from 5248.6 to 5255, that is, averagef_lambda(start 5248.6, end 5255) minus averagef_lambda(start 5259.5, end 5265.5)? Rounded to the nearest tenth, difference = 2.5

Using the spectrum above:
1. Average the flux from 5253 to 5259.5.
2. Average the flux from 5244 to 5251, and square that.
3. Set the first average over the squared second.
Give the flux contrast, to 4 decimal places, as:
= 0.0339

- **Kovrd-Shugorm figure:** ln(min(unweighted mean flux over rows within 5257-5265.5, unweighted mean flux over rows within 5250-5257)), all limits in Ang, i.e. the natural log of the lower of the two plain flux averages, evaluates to 3.33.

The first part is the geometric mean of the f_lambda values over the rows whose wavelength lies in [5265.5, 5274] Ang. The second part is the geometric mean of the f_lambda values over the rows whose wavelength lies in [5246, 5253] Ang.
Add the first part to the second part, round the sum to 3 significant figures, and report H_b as 56.7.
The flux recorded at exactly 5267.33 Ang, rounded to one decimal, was 26.8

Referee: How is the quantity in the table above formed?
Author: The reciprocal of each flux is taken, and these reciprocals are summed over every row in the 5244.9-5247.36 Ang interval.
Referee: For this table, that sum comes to 0.067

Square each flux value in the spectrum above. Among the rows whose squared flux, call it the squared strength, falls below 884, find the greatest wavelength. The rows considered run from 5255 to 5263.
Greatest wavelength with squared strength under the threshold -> 5262.48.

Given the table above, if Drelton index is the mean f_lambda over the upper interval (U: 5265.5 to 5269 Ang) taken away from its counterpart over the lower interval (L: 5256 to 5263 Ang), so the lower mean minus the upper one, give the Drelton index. 1.9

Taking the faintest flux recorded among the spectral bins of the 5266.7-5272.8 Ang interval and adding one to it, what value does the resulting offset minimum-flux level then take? 27.5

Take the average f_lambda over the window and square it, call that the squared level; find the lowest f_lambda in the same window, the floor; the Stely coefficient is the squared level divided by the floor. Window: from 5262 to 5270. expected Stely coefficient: 27.0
